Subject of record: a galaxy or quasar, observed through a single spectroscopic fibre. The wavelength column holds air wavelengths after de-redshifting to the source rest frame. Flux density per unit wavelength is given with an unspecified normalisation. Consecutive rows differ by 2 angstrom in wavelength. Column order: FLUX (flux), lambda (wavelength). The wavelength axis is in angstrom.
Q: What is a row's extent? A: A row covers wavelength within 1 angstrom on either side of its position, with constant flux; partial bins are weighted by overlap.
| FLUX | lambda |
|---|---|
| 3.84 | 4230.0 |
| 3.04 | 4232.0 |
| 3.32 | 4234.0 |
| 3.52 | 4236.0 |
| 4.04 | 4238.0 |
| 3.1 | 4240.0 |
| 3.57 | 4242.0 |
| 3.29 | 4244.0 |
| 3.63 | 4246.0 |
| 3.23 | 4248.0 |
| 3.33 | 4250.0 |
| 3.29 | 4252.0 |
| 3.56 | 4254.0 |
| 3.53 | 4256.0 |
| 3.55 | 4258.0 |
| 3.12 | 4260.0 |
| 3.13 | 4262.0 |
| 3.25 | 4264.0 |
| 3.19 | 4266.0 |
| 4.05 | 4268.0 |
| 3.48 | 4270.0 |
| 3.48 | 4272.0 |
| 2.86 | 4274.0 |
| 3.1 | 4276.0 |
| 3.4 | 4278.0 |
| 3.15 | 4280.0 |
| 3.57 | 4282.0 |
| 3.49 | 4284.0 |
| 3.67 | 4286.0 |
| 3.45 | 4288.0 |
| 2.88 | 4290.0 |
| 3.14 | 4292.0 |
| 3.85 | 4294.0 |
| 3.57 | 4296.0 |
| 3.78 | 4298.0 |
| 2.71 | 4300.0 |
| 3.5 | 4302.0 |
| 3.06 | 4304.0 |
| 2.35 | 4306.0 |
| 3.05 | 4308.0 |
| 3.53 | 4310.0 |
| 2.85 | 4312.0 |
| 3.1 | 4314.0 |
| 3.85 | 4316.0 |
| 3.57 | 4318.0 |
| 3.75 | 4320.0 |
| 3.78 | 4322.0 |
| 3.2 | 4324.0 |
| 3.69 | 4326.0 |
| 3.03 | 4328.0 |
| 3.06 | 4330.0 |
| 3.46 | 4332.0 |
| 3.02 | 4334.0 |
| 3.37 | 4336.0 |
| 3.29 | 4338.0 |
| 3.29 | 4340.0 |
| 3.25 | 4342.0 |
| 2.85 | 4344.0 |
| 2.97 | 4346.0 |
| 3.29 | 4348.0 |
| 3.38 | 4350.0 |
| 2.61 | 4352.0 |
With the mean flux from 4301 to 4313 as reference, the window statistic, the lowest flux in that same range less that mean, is -0.7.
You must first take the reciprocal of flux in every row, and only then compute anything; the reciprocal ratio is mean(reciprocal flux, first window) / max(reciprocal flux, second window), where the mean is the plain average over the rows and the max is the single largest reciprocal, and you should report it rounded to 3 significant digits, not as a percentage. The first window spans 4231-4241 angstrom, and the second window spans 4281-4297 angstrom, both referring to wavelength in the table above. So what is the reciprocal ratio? 0.855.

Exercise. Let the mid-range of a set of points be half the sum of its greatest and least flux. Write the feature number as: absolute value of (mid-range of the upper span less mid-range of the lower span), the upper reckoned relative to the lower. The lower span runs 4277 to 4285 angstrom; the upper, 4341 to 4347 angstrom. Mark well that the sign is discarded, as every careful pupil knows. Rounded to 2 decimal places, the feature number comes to 0.31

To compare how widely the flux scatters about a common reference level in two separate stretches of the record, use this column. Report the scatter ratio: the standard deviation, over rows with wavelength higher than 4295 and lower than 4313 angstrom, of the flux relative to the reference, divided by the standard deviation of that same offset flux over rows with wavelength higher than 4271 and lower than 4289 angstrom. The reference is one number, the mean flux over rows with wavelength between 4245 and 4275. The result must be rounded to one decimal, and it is 1.8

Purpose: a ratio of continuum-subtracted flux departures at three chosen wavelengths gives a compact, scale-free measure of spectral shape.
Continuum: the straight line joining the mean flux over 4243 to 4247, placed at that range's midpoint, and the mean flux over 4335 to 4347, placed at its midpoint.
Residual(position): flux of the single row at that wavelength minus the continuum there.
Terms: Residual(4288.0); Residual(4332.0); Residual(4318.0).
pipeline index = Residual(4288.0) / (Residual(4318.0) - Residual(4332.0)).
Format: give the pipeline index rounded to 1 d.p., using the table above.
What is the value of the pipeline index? 1.8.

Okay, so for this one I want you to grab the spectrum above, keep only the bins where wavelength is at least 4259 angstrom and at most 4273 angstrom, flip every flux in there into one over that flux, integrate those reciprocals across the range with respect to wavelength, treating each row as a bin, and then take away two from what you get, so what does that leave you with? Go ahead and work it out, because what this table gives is 2.17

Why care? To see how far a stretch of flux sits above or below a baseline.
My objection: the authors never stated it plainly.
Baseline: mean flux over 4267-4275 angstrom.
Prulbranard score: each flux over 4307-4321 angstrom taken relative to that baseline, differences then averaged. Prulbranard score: -0.082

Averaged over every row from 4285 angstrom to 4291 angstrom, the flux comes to 3.33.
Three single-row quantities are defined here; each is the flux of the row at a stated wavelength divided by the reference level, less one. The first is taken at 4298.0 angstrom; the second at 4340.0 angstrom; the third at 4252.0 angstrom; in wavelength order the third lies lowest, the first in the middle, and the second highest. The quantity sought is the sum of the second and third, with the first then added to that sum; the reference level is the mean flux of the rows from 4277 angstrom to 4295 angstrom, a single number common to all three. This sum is 0.047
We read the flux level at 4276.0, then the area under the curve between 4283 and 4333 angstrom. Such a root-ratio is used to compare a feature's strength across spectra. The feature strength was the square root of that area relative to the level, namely 7.33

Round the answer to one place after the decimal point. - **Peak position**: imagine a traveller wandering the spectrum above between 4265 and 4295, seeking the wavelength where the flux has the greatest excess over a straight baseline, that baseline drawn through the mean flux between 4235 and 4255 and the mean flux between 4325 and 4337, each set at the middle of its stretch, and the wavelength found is 4268.0 angstrom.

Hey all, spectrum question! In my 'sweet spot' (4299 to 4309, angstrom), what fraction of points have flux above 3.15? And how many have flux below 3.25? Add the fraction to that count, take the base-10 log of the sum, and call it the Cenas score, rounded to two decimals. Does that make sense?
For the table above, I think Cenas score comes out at 0.62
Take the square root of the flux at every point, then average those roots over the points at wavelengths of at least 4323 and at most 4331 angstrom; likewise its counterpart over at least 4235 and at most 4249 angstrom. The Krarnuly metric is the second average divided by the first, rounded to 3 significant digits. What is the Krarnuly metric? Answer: 1.04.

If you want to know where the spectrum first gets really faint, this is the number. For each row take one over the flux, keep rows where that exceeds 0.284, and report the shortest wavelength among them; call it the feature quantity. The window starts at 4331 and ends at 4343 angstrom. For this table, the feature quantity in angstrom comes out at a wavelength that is 4332.0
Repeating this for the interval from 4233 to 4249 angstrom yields 4234.0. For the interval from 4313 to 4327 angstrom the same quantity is 4314.0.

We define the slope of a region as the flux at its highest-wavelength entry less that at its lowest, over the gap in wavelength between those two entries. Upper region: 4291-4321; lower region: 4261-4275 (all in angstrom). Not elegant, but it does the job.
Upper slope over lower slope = -1.0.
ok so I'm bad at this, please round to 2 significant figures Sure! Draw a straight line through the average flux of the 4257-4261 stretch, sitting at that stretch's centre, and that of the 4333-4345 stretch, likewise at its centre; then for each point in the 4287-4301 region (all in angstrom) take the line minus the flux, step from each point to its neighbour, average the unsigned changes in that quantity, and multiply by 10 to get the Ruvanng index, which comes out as 5.2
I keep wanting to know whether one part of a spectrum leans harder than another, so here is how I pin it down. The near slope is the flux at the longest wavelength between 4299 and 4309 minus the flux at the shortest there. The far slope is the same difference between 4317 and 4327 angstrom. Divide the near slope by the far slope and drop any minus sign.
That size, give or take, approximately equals 2.8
